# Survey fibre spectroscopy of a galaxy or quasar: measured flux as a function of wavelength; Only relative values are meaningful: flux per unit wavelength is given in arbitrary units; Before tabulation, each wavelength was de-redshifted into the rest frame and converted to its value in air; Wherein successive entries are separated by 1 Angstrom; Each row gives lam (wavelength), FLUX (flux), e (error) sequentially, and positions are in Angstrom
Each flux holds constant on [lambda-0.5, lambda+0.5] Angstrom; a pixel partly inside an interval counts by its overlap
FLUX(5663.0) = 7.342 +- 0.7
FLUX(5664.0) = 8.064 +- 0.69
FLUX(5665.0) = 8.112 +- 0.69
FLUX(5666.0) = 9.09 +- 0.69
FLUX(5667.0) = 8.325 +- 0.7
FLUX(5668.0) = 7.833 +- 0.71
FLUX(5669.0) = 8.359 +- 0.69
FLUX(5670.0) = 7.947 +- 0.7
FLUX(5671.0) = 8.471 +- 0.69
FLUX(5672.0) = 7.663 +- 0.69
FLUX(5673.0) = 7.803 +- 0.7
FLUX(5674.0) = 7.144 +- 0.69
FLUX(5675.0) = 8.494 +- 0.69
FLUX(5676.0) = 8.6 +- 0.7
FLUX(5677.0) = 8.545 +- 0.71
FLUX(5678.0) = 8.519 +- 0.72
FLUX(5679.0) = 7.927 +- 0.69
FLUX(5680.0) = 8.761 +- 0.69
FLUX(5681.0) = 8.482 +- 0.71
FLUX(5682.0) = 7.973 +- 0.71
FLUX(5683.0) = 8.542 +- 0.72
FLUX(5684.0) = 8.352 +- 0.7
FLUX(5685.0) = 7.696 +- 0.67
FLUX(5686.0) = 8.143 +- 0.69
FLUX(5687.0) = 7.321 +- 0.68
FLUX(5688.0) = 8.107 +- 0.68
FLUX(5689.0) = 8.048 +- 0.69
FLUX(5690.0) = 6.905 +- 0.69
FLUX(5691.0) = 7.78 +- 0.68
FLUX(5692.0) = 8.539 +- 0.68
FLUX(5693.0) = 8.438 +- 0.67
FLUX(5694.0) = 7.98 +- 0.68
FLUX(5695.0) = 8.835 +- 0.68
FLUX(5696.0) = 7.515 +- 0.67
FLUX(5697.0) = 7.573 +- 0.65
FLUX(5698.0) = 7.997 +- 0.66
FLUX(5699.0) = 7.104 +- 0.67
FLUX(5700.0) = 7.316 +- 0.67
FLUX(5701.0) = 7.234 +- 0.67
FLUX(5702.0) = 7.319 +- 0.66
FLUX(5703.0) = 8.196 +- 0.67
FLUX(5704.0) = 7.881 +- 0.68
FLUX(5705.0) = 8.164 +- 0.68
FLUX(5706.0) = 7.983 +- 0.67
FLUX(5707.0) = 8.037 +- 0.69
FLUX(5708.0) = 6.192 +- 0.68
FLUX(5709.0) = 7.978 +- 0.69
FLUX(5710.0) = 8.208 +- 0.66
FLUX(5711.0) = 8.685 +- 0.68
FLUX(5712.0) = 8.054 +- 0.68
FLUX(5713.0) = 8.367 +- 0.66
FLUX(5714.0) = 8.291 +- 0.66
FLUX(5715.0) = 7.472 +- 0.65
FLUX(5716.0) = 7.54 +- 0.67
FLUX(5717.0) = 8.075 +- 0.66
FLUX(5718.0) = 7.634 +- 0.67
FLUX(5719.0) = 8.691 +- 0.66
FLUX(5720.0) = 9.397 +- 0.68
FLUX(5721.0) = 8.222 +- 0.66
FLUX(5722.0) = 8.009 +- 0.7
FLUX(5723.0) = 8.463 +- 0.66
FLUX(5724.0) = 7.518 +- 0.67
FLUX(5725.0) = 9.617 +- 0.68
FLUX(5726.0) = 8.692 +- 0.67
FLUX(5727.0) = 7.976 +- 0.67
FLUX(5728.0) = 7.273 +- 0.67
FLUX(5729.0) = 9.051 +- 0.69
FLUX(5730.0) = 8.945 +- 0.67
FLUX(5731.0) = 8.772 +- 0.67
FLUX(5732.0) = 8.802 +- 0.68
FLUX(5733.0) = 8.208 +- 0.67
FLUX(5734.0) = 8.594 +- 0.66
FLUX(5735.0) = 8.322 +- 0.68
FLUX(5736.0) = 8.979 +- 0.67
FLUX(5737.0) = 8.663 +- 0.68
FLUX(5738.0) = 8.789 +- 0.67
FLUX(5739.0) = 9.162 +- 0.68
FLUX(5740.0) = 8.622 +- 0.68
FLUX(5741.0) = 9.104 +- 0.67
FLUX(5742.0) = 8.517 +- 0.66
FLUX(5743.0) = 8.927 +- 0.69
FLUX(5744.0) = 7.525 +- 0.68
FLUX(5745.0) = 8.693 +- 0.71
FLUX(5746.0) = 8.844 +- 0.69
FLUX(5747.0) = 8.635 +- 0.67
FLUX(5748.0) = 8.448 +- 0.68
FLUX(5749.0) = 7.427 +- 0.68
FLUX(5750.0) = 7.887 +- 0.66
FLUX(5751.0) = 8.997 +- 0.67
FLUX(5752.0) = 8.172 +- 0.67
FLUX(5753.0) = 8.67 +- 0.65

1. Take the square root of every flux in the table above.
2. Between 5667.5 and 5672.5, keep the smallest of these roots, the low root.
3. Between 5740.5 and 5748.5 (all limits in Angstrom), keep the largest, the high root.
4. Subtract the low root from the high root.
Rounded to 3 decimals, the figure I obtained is 0.249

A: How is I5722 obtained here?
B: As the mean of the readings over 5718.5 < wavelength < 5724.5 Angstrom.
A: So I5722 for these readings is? 8.38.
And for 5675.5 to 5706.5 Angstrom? 7.99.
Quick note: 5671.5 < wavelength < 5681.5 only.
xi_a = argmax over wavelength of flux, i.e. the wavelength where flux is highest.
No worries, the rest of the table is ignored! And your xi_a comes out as 5680.0 Angstrom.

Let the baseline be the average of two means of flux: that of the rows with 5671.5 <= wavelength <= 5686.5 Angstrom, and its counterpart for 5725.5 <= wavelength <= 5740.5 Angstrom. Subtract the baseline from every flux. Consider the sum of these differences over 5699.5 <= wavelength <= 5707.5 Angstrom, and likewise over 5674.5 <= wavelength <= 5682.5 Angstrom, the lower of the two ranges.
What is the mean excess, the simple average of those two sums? -2.3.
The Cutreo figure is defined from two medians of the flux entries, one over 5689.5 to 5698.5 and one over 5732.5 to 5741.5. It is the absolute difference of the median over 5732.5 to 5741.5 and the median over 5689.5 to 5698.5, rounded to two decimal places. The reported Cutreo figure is 0.68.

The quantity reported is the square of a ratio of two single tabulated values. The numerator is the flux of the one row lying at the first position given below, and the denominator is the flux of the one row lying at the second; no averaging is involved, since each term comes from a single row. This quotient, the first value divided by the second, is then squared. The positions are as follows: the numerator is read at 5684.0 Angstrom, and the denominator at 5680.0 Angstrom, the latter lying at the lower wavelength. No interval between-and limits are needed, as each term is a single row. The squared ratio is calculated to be 0.91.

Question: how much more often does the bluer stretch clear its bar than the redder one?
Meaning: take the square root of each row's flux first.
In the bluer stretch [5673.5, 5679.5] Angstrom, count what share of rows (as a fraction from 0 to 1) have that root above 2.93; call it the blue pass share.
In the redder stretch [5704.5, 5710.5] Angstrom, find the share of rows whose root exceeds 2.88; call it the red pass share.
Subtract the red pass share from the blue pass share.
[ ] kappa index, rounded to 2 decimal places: 0.17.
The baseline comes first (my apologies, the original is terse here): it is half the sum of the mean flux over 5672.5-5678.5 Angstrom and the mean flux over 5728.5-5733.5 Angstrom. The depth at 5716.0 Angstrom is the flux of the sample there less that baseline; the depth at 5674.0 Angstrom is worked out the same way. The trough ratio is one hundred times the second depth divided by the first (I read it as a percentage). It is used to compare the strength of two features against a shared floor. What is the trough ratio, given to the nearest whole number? 143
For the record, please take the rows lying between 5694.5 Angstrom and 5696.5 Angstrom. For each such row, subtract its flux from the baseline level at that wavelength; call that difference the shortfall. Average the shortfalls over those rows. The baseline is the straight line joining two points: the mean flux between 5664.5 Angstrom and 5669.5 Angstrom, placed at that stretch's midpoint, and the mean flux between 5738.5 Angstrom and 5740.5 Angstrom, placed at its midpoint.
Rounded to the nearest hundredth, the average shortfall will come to 0.38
